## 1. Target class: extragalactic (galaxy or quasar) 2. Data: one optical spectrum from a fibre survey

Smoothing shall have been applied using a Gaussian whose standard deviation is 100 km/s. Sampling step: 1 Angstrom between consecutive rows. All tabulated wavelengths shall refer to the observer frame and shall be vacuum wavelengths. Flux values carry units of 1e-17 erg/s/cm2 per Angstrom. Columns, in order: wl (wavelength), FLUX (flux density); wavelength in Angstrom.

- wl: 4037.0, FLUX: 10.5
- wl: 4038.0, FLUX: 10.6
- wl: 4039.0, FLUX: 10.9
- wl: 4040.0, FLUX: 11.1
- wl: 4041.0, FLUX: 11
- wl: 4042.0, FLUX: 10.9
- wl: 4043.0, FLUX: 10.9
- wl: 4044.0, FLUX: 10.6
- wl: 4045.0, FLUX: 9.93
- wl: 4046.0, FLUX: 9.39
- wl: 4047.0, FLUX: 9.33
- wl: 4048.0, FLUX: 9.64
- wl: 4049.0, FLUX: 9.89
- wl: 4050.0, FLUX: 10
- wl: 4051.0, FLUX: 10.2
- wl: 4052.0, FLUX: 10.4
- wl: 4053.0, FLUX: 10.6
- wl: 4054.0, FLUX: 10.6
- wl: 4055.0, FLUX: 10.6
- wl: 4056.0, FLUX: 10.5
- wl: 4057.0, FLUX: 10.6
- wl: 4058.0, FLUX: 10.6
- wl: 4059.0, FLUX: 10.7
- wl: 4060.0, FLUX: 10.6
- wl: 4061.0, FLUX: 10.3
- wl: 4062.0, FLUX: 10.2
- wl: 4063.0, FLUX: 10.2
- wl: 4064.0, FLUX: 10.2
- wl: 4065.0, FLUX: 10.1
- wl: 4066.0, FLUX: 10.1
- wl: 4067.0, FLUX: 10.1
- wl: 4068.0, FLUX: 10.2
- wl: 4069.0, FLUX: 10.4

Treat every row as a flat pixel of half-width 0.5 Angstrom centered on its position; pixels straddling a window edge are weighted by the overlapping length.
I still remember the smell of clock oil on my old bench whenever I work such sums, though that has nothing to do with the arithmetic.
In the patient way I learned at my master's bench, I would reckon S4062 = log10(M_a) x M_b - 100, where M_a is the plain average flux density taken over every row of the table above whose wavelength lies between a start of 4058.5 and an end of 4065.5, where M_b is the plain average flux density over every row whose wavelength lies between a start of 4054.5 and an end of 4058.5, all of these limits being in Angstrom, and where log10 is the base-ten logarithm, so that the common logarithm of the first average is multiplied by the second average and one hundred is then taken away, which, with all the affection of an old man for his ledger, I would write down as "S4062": -89.3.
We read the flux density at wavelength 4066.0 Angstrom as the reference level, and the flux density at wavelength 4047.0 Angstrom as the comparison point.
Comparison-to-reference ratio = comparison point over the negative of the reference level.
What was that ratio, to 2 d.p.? -0.92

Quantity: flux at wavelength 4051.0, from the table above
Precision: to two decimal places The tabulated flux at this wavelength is 10.20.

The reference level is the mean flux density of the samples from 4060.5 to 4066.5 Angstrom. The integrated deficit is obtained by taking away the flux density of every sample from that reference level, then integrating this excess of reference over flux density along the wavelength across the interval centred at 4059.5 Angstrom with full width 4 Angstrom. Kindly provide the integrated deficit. -1.5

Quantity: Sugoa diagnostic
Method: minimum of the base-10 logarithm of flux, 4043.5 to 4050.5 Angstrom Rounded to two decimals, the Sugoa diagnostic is 0.97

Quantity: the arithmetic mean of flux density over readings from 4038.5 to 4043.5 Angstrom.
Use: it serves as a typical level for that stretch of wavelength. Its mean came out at 10.96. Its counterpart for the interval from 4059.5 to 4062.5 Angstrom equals 10.37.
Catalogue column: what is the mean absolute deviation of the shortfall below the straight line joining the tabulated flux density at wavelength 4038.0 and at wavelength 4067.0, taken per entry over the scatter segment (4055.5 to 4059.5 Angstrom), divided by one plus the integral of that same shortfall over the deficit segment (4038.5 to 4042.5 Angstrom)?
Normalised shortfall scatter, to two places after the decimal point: -0.10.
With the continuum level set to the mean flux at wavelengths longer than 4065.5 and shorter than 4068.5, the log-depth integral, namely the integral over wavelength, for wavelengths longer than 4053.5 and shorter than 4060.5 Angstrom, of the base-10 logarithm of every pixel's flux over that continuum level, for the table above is 0.14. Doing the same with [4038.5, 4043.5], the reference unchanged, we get 0.17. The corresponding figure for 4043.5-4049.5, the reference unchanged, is -0.09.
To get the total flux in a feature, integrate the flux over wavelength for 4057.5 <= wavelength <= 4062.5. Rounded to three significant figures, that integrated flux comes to 52.4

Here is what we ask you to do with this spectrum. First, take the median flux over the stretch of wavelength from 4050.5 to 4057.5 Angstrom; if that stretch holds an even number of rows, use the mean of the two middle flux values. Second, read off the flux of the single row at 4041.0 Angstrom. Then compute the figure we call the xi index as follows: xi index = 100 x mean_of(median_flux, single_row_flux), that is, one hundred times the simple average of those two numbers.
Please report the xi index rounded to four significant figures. 1080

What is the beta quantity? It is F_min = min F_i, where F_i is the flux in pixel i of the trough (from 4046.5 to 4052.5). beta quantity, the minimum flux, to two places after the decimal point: 9.33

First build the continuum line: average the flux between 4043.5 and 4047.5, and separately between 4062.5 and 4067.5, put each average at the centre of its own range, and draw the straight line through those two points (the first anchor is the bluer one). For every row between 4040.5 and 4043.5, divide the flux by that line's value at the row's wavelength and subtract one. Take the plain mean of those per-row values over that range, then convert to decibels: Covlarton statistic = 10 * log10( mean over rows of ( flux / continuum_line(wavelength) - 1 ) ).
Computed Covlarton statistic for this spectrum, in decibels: -9.2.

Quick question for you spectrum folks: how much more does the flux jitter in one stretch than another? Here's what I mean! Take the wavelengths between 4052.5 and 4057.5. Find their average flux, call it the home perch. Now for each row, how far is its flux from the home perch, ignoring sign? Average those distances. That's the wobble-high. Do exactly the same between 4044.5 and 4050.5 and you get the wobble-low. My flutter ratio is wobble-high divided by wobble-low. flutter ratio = 0.1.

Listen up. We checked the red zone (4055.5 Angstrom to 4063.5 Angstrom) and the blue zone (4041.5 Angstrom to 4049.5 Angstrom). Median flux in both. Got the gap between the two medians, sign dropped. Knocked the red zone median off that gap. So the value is -9.9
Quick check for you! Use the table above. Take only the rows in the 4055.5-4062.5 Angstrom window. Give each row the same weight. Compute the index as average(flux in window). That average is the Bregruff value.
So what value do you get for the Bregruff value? 10.5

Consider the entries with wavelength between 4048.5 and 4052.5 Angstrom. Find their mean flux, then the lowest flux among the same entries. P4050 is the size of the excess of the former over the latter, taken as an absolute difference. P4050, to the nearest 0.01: 0.23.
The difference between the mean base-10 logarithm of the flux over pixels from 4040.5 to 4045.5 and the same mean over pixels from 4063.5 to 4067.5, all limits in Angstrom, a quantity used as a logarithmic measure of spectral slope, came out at 0.022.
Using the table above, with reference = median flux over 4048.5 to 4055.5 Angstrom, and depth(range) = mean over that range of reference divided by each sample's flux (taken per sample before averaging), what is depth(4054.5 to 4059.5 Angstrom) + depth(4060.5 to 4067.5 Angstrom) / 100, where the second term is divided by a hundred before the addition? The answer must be 0.99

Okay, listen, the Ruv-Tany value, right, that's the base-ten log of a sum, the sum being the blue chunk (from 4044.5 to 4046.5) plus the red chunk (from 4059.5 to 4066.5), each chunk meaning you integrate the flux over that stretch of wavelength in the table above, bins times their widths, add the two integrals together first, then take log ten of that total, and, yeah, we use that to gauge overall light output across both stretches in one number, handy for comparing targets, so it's 1.96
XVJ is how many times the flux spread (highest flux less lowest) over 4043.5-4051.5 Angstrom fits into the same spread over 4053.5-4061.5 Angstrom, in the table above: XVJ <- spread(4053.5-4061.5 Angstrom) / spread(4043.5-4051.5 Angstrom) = 0.31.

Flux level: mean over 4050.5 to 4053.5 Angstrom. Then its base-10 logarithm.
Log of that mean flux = 1.02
